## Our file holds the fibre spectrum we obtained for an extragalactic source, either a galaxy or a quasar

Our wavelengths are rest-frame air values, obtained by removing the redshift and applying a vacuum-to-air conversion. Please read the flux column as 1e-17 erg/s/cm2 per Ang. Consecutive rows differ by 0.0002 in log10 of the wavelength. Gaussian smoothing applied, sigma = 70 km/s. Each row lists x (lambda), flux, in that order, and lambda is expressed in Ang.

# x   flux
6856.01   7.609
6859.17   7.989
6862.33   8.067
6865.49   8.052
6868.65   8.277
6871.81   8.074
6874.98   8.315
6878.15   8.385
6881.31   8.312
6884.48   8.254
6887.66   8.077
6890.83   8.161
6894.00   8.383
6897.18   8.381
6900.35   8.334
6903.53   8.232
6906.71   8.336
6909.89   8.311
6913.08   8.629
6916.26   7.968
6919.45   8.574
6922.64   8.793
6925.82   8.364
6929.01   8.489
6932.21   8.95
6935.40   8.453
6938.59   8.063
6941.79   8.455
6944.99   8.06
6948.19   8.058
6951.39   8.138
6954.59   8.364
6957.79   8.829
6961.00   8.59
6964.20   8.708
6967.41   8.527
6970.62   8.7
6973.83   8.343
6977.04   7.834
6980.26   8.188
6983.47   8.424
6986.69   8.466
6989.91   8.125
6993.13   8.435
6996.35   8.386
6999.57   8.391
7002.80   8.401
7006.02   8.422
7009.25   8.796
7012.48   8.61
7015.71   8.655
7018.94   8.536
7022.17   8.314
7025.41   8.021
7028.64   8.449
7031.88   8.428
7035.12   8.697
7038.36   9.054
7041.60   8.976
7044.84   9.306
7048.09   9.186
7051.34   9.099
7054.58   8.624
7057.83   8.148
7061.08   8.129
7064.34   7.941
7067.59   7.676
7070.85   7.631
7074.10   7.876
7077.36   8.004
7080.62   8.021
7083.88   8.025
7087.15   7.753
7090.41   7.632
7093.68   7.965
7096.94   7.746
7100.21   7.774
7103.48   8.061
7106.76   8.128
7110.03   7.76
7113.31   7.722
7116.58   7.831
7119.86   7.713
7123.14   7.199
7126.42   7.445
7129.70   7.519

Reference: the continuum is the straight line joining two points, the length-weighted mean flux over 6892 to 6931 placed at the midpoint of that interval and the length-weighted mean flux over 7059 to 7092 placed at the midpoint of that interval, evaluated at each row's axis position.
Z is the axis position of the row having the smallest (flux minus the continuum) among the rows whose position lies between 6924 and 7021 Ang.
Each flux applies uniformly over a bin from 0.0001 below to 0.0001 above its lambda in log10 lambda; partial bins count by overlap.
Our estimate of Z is 6977.04 Ang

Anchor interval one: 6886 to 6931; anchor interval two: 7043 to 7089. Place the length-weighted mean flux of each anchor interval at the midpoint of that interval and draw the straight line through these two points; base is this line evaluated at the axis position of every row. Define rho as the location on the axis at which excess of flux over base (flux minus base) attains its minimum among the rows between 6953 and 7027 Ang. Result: 6977.04 Ang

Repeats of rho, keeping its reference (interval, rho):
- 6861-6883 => 6865.49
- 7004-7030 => 7025.41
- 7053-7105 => 7070.85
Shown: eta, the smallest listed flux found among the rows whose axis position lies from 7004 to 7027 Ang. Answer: 8.021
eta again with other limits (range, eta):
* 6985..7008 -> 8.125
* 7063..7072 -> 7.631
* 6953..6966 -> 8.364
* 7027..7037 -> 8.428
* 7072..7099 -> 7.632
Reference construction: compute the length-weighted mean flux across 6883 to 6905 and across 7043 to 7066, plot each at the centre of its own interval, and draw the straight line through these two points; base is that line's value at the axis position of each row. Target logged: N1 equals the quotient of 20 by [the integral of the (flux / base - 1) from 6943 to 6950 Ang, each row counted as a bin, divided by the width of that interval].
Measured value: -561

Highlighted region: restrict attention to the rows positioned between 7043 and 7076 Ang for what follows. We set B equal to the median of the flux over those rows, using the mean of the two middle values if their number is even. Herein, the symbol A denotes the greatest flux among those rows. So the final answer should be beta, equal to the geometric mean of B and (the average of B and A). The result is 8.43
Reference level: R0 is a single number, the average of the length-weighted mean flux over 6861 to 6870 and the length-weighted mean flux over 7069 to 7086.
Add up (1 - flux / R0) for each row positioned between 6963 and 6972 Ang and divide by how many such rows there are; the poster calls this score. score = -0.08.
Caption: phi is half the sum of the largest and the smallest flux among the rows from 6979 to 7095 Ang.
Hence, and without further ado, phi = 8.47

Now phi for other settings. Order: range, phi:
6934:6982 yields 8.33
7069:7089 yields 7.83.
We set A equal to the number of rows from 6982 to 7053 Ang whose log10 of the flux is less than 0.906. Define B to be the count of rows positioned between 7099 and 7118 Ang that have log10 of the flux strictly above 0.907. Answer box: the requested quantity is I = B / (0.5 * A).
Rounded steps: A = 1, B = 1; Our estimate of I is 2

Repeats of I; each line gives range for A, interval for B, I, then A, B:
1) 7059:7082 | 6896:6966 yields 6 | 6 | 18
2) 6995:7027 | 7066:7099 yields 0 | 1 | 0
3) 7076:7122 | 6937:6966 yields 1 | 12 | 6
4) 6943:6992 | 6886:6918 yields 18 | 1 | 9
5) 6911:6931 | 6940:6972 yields 16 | 1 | 8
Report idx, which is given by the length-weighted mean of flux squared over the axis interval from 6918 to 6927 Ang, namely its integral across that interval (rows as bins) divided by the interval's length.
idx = 74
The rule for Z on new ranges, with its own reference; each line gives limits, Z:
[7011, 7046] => 7025.41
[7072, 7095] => 7090.41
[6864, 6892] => 6865.49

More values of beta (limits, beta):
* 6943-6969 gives 8.54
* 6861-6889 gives 8.29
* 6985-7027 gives 8.51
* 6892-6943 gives 8.52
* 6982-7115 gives 8.56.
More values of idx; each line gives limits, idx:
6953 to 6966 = 74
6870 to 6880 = 68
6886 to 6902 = 68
